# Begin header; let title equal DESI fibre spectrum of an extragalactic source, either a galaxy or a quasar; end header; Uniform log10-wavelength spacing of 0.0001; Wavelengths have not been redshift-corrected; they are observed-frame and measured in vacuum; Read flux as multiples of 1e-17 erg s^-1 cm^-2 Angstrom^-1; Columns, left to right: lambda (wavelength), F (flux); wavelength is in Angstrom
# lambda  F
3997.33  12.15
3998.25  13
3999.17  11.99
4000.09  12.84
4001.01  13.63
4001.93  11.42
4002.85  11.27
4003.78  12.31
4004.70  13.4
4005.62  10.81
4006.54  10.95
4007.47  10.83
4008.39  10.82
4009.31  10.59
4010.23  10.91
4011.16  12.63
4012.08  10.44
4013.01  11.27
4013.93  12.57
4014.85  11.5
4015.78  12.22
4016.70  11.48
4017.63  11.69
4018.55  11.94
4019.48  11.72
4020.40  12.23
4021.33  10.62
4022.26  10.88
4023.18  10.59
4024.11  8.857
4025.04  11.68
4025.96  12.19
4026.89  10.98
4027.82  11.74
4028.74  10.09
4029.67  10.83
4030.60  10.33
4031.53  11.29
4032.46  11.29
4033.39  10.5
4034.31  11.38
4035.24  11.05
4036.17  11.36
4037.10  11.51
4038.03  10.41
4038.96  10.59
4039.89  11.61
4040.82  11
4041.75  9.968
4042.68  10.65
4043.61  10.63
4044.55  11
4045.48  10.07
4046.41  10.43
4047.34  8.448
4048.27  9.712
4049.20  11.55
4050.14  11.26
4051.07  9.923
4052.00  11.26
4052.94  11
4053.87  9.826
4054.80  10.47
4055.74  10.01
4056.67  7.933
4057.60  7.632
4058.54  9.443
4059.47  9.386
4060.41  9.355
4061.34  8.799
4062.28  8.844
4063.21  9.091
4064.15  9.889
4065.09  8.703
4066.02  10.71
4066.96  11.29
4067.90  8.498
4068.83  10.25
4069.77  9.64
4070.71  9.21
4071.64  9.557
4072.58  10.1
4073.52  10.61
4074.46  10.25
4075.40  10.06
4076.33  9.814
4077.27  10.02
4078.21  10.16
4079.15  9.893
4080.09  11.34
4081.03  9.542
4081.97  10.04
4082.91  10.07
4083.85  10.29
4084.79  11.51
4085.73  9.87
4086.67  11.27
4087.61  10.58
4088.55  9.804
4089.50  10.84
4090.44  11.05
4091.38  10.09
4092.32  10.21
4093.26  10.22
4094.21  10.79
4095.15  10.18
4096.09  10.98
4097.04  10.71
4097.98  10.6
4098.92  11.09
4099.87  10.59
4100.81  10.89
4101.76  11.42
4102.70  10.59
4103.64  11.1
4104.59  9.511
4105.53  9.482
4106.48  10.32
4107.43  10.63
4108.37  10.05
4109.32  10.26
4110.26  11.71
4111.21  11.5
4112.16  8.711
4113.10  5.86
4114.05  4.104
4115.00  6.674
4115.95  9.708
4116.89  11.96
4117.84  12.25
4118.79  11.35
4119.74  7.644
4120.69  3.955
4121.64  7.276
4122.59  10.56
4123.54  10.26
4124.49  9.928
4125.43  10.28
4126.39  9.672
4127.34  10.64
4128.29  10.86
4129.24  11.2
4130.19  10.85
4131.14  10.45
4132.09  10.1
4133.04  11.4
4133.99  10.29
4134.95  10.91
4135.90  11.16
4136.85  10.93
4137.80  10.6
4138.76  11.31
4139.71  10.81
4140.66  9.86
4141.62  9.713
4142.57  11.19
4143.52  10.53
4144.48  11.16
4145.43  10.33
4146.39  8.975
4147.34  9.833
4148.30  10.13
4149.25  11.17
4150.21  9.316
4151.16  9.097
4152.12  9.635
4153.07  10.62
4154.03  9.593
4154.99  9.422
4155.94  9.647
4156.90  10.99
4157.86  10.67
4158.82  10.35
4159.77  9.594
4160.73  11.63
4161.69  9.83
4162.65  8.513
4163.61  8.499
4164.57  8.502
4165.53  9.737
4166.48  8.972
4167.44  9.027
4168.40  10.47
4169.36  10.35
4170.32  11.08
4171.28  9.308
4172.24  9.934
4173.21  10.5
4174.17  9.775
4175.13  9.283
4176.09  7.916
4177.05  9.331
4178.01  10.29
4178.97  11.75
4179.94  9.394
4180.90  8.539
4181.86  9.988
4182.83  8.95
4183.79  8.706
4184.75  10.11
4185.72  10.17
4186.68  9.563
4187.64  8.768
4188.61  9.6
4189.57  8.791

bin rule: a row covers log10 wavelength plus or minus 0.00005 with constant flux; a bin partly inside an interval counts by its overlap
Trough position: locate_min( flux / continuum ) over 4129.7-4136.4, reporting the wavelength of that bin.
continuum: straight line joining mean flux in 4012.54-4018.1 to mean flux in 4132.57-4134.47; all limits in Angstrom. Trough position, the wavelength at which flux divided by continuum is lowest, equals 4132.09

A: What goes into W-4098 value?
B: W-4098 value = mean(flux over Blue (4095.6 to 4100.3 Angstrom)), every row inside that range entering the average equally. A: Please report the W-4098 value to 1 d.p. 10.8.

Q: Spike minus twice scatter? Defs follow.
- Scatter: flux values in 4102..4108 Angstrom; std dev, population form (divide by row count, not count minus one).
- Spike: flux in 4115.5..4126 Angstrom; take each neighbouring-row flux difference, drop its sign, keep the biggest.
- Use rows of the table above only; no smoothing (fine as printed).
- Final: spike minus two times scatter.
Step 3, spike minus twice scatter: 2.5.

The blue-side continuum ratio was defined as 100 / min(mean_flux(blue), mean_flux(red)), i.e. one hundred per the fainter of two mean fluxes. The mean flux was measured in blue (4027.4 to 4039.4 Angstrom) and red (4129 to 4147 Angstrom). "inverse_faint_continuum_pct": 9.4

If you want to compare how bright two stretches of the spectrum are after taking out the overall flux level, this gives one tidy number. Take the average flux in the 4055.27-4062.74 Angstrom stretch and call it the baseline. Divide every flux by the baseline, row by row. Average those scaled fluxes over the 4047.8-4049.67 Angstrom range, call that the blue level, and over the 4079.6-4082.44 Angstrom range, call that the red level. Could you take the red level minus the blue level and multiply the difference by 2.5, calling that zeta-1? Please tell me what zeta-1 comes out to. -0.09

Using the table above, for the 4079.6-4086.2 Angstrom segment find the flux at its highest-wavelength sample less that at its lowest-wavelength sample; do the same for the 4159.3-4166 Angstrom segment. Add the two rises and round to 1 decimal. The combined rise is -1.3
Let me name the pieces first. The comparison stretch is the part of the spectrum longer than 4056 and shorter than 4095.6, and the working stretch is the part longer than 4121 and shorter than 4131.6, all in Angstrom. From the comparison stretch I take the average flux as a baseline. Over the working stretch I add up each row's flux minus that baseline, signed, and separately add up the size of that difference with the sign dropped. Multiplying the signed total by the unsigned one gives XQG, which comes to 24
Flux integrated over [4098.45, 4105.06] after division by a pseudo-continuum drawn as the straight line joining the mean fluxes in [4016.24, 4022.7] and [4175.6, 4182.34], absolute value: 6.7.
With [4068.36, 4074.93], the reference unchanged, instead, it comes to 6.0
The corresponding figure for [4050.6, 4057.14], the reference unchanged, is 5.9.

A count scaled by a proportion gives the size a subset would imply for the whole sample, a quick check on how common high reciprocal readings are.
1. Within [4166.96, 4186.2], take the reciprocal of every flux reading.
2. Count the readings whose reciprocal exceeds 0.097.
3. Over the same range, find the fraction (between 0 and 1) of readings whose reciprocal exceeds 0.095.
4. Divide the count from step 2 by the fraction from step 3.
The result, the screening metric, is 16.7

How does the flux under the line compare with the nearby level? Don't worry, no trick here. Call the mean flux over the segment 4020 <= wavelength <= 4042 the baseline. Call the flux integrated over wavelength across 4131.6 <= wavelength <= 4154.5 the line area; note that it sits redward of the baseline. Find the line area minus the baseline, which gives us 226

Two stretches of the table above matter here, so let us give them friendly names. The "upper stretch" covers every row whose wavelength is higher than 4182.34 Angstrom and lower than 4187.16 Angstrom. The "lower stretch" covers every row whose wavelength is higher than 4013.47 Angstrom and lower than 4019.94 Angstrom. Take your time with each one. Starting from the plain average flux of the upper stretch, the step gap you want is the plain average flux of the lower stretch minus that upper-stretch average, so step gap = 2.4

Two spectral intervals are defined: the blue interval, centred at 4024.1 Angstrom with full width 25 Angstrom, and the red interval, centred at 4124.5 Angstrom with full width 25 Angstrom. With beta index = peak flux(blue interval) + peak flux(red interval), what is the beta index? 24.8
